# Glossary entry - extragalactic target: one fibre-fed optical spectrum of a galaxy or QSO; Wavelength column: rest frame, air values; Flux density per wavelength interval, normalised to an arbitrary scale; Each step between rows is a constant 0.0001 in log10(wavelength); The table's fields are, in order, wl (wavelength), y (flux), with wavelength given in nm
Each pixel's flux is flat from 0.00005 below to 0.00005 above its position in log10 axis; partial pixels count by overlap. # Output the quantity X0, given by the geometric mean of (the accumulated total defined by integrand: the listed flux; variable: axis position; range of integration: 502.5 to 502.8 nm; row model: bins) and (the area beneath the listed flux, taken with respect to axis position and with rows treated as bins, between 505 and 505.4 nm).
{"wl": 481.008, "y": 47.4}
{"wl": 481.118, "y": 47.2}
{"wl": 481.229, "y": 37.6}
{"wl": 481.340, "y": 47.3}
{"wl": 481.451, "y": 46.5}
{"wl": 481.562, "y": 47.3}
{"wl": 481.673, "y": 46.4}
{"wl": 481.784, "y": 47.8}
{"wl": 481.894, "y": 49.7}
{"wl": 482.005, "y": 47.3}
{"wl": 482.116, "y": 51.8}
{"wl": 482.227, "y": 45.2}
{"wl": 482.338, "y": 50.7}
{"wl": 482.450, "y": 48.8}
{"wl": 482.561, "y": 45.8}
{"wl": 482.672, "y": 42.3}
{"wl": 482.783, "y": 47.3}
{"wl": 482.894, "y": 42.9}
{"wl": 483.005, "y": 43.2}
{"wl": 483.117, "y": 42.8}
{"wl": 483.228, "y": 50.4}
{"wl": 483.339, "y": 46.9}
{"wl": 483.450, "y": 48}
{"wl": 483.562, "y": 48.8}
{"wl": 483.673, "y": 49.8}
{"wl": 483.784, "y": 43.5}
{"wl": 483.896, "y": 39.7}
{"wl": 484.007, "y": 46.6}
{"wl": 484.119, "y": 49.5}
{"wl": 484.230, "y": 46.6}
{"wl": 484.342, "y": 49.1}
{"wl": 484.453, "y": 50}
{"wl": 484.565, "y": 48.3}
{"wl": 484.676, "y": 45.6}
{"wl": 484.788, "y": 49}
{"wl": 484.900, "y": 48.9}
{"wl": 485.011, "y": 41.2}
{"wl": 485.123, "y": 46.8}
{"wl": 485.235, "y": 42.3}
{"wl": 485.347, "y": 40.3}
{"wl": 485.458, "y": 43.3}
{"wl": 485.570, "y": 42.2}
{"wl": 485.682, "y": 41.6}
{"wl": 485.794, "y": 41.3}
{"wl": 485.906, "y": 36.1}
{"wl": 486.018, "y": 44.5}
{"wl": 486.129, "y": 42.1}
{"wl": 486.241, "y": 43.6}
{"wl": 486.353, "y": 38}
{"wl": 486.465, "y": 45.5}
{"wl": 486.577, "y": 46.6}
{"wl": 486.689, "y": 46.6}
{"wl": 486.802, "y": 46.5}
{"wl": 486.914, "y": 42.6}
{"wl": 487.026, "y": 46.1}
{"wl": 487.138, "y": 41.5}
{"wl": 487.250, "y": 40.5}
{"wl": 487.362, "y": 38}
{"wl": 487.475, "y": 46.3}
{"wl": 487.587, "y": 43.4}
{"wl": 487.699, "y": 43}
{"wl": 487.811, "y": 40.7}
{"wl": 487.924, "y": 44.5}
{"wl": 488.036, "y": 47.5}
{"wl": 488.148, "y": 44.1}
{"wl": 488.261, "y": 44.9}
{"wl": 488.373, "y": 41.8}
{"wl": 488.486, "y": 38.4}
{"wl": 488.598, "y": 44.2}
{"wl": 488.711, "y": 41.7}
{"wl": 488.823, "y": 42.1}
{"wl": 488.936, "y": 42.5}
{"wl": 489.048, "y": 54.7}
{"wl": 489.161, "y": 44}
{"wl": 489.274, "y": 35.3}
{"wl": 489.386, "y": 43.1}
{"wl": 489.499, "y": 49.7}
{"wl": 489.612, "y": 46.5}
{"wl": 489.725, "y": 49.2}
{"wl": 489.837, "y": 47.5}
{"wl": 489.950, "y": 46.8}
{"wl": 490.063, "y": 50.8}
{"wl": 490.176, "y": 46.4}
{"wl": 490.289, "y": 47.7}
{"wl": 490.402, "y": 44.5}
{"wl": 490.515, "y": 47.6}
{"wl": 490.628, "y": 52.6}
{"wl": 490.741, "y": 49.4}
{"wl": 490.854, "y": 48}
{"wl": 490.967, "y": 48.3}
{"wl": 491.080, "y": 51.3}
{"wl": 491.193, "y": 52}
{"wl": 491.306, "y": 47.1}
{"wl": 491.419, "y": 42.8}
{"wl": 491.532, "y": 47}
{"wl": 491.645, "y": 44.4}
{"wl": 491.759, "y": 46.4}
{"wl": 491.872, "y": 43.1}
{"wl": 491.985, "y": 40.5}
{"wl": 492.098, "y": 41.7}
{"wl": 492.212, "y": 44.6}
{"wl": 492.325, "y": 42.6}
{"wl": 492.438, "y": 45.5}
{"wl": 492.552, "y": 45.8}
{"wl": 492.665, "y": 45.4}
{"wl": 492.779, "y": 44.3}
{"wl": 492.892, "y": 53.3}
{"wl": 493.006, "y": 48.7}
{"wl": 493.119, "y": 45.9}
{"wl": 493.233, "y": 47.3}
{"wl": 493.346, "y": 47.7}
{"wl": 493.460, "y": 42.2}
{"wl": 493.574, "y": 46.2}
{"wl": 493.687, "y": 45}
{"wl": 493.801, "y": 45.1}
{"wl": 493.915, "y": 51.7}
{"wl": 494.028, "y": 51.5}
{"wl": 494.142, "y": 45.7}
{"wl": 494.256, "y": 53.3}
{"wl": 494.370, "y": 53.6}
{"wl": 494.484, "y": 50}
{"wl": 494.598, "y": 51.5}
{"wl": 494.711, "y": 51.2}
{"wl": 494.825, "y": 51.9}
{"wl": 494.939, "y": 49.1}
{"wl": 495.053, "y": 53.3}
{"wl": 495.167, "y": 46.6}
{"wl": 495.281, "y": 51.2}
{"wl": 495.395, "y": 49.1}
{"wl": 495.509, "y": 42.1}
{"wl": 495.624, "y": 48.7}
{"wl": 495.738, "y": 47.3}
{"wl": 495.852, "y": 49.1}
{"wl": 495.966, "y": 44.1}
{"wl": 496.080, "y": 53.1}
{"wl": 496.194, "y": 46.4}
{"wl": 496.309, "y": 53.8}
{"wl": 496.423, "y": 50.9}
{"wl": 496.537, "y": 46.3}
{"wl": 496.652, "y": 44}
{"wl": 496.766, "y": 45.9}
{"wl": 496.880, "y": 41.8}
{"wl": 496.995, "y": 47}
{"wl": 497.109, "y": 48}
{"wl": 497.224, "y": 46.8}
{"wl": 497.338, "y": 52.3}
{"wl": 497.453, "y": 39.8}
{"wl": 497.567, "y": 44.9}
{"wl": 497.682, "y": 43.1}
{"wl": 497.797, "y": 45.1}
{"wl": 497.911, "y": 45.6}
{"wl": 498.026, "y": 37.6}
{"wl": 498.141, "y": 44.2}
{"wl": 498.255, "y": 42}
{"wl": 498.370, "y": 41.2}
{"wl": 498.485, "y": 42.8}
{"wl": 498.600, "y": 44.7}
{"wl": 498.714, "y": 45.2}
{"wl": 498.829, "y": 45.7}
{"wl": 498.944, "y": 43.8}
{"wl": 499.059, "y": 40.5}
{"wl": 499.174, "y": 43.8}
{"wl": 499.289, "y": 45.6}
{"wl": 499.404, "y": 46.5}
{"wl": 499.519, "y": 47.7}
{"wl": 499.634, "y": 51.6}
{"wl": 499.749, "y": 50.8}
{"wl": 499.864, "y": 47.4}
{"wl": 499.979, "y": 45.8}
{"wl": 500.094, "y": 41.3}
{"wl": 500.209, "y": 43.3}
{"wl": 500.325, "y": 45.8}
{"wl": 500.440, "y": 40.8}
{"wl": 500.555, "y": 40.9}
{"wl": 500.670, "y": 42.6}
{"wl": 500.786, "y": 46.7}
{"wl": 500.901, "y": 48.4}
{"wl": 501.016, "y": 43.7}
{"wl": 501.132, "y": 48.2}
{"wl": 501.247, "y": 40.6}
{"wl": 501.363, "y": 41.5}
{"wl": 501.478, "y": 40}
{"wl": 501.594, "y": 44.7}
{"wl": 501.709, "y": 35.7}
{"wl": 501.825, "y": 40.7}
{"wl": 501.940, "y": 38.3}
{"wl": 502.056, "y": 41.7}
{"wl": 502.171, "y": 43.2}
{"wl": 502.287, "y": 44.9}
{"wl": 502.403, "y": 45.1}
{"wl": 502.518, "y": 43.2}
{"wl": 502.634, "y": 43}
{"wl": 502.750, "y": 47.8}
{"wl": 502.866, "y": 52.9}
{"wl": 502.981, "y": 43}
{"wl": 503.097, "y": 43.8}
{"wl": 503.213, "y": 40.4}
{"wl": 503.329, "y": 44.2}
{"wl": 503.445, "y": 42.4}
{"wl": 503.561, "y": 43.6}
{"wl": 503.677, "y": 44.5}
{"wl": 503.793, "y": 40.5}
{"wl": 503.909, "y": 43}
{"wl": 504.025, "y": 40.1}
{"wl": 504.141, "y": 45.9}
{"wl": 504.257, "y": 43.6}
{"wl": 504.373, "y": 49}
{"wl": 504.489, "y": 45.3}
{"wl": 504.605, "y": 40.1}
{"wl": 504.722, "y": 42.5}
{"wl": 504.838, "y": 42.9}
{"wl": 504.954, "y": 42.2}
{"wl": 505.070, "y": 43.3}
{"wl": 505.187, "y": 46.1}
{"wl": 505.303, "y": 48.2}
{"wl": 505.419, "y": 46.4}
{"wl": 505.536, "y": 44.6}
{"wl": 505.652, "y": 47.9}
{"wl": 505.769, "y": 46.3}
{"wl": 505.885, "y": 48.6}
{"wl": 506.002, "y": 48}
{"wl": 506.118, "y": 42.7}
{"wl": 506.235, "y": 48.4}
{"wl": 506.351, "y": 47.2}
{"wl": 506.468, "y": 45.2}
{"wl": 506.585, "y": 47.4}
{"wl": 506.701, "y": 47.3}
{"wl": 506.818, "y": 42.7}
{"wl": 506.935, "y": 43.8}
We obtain 15.7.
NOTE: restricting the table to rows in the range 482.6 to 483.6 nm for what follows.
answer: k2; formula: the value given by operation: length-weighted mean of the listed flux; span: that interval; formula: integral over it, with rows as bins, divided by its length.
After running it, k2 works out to 45.8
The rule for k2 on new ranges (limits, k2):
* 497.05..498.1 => 44.8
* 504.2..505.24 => 43.9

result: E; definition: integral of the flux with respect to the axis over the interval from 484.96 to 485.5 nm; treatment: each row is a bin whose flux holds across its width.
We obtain 23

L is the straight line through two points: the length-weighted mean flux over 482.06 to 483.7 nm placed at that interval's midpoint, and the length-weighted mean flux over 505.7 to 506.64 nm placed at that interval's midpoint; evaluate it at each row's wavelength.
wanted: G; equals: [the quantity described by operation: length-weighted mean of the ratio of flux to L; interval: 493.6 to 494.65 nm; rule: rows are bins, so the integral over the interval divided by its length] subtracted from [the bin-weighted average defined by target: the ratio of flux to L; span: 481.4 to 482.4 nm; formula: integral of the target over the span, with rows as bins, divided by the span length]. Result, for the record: -0.03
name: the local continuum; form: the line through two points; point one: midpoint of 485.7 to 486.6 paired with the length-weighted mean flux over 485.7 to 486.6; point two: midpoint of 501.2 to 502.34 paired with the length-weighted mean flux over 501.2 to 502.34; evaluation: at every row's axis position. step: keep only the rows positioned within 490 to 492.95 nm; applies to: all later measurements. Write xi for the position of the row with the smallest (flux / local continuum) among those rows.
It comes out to 491.985 nm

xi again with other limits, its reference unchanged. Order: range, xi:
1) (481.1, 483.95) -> 481.229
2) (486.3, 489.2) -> 486.353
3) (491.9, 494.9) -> 491.985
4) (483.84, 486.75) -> 485.906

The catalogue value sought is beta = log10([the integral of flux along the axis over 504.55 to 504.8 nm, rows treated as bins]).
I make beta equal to 1.01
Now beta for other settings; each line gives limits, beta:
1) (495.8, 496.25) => 1.34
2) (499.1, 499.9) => 1.58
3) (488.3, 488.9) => 1.40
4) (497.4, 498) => 1.42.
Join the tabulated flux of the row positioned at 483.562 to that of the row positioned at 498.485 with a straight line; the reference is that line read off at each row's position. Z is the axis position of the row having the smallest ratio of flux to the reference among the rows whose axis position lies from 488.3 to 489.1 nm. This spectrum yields 488.486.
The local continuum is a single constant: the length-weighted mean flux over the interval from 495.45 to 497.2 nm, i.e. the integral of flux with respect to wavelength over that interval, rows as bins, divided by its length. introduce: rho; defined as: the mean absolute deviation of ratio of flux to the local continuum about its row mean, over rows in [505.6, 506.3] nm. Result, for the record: 0.04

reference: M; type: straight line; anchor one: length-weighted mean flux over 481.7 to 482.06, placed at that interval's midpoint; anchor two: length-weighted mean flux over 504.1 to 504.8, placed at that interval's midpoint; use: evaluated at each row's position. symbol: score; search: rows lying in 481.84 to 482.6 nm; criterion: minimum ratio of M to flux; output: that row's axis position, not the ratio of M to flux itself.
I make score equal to 482.116 nm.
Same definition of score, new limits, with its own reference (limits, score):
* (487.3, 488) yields 487.475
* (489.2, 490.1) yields 490.063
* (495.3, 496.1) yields 496.080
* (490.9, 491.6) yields 491.193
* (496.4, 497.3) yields 496.423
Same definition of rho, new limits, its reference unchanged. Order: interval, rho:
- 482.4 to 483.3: 0.06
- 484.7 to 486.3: 0.05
